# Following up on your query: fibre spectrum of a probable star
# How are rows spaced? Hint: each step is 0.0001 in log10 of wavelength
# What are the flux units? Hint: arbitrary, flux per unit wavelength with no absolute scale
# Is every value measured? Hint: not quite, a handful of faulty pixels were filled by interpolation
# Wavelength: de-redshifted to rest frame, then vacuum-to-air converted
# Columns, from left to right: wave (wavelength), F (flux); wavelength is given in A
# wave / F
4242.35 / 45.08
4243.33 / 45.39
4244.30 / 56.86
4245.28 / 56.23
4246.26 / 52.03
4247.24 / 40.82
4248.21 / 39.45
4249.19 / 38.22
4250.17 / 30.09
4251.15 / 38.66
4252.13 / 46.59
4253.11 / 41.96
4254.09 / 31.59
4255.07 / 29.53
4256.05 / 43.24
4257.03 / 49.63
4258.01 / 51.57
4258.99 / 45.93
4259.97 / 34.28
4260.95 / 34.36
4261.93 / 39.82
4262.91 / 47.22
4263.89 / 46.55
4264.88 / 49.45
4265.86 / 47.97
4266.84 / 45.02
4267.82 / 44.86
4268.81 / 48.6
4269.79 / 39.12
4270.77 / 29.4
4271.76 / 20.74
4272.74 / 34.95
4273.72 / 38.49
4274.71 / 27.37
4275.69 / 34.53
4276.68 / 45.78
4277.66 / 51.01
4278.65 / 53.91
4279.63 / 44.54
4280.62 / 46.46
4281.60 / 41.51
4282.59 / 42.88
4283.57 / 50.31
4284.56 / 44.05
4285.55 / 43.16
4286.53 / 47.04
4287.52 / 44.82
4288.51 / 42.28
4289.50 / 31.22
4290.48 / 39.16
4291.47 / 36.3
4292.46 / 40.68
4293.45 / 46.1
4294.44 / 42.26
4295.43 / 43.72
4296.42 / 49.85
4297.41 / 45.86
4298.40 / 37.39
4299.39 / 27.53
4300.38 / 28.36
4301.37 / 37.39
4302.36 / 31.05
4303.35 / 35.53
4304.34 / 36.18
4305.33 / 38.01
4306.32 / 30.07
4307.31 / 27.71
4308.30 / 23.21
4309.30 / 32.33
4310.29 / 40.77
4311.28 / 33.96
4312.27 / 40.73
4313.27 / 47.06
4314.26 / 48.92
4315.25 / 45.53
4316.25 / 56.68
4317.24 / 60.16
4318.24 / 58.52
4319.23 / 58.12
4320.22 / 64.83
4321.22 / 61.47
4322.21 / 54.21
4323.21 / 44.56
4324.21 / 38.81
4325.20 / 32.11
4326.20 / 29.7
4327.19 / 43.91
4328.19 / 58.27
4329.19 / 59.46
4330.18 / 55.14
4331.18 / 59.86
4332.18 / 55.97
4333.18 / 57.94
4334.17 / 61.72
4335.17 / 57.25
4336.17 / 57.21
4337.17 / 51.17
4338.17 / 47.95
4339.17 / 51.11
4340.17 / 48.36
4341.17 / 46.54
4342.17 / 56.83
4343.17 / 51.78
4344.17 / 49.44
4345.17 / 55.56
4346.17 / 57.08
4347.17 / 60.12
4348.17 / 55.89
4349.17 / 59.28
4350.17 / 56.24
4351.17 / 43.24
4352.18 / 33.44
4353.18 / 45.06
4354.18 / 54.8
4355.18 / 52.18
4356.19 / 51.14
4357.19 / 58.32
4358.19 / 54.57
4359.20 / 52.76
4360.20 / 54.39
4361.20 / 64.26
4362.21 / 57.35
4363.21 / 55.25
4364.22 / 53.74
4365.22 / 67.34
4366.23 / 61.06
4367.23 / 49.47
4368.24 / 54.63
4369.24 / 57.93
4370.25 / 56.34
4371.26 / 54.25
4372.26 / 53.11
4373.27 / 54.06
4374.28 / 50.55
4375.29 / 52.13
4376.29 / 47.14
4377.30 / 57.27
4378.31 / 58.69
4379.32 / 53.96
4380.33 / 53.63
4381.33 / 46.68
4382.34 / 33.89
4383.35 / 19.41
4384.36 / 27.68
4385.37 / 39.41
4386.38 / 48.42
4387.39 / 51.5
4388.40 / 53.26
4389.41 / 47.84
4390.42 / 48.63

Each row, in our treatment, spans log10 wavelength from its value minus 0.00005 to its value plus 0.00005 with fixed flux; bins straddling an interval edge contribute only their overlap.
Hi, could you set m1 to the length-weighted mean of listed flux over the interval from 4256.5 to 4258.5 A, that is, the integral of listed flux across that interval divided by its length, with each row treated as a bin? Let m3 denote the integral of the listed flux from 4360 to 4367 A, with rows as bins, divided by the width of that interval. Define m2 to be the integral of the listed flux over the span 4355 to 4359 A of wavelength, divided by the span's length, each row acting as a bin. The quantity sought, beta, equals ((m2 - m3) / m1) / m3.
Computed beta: -0.002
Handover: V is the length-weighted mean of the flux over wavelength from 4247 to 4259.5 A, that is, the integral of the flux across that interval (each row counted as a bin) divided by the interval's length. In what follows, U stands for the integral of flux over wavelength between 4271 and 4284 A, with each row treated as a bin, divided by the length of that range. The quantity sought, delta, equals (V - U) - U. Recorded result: -41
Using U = 41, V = 40.6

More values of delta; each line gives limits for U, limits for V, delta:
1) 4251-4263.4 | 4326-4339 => -28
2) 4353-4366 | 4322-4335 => -61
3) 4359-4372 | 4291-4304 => -75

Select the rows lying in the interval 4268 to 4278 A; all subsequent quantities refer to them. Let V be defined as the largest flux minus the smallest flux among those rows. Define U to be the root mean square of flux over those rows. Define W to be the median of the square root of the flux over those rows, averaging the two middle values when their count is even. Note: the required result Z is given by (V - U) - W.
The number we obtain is -14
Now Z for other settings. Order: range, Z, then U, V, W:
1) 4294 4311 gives -16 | 36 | 27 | 6.0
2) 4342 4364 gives -31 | 54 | 31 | 7.4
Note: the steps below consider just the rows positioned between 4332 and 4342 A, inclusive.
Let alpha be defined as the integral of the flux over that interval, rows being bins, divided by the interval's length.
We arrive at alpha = 54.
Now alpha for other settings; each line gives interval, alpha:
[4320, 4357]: 52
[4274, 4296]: 43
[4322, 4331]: 46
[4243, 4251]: 45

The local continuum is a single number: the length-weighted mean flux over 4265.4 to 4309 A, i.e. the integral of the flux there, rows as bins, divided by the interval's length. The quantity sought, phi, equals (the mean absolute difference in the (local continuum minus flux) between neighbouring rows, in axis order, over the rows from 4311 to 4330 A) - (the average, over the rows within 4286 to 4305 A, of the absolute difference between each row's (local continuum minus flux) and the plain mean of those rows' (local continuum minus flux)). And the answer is 0.6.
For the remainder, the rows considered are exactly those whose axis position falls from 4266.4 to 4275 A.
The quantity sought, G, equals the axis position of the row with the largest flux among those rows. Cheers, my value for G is 4268.81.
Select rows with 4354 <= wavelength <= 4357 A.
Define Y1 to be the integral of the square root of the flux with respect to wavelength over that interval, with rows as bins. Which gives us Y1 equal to 22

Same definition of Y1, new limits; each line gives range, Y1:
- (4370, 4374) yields 29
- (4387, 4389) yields 14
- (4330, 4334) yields 30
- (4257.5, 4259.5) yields 14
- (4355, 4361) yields 44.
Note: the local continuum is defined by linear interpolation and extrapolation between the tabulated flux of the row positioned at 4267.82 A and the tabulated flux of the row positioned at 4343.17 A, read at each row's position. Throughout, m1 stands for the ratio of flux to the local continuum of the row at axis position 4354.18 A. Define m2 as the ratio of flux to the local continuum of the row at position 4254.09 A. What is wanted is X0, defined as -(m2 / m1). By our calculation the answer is -0.7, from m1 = 1.0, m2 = 0.72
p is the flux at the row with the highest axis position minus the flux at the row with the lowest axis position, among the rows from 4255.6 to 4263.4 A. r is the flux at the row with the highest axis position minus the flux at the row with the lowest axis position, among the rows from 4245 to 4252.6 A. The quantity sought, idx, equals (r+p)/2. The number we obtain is -3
